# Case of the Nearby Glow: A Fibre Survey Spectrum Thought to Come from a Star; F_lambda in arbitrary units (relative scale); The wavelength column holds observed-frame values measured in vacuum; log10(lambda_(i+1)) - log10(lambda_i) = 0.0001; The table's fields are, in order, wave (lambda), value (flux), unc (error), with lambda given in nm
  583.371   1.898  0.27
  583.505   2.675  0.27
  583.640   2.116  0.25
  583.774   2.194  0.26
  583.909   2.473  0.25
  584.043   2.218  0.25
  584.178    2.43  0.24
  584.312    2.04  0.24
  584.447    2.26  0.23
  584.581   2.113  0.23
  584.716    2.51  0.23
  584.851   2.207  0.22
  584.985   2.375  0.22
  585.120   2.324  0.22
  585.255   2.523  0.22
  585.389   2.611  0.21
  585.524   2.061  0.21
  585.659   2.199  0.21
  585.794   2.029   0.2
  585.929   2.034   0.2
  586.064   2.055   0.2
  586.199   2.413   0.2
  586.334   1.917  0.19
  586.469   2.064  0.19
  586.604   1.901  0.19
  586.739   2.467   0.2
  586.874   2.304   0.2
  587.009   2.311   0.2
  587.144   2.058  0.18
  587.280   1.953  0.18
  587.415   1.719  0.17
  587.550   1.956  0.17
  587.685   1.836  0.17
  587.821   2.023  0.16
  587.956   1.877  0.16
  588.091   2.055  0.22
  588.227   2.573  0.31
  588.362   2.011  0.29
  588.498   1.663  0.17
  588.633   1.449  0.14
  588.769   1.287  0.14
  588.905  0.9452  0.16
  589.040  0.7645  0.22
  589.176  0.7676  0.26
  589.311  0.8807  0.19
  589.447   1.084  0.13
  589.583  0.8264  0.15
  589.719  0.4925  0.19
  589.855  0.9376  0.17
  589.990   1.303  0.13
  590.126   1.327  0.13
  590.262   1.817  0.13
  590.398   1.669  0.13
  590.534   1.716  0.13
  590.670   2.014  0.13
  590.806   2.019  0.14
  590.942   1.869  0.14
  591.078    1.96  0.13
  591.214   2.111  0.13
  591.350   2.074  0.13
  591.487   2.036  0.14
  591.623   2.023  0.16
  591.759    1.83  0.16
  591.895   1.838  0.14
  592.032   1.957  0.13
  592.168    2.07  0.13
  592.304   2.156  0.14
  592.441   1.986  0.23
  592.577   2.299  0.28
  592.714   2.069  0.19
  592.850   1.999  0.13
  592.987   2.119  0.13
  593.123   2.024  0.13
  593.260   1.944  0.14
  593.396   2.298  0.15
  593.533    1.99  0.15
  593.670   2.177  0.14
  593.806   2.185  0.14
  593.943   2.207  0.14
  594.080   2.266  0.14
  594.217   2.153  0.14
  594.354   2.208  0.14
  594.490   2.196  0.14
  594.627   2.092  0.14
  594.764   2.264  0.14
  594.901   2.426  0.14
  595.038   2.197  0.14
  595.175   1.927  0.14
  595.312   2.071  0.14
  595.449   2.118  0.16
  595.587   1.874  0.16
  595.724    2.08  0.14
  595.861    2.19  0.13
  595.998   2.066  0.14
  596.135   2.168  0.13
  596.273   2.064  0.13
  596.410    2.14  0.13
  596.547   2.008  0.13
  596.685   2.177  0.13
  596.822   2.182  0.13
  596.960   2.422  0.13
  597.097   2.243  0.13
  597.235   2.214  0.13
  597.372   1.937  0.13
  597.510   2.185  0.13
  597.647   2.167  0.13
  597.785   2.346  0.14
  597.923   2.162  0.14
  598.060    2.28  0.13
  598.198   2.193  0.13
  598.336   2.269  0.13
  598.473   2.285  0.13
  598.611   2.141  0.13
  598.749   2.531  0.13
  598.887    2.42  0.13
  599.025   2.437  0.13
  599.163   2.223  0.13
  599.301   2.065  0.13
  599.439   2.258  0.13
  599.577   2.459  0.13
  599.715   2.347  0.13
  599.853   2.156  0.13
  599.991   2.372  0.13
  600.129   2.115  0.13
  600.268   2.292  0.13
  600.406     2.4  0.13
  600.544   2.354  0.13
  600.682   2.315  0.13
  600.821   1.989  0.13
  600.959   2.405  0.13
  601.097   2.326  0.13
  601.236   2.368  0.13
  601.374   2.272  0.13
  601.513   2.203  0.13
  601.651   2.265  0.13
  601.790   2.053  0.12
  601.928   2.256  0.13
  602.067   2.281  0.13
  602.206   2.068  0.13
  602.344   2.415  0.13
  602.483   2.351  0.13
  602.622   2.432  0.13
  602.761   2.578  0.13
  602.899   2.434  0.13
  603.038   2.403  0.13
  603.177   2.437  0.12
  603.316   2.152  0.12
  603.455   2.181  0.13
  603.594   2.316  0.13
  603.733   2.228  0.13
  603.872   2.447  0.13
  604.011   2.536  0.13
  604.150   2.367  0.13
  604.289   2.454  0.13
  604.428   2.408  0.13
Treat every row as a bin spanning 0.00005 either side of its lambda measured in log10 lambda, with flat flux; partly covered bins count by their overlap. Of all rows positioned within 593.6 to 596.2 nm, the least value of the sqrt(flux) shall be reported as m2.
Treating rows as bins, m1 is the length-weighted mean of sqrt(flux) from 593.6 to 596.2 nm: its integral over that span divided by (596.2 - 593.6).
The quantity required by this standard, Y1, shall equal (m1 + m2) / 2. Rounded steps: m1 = 1.47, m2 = 1.37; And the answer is 1.42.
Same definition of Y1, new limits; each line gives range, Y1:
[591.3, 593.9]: 1.39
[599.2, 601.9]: 1.46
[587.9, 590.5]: 0.92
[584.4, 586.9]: 1.44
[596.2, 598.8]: 1.44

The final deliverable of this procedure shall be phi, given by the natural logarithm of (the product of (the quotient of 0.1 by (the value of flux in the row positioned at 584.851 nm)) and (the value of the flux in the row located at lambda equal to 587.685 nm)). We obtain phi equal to -2.5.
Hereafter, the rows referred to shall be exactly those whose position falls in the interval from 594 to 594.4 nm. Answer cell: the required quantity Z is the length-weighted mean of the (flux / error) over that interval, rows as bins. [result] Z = 15.8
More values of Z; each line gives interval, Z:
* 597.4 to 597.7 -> 16.5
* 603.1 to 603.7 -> 18.1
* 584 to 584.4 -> 9.2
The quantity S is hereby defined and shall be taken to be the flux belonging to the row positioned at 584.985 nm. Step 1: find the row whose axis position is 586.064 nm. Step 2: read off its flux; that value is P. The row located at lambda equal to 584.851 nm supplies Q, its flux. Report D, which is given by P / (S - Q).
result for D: 12.2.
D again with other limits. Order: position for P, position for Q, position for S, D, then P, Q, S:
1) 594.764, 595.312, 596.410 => 32.8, 2.264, 2.071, 2.14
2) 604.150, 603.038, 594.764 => -17.0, 2.367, 2.403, 2.264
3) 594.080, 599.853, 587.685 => -7.1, 2.266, 2.156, 1.836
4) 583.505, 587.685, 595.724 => 11.0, 2.675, 1.836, 2.08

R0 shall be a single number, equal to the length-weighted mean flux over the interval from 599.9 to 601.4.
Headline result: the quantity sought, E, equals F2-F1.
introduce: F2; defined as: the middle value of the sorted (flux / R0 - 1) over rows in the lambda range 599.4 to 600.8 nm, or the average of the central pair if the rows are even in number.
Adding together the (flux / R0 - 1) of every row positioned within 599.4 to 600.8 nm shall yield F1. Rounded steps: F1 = 0.1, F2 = 0.02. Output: -0.1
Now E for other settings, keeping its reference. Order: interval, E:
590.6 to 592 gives 1.2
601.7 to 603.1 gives -0.1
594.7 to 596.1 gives 0.7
